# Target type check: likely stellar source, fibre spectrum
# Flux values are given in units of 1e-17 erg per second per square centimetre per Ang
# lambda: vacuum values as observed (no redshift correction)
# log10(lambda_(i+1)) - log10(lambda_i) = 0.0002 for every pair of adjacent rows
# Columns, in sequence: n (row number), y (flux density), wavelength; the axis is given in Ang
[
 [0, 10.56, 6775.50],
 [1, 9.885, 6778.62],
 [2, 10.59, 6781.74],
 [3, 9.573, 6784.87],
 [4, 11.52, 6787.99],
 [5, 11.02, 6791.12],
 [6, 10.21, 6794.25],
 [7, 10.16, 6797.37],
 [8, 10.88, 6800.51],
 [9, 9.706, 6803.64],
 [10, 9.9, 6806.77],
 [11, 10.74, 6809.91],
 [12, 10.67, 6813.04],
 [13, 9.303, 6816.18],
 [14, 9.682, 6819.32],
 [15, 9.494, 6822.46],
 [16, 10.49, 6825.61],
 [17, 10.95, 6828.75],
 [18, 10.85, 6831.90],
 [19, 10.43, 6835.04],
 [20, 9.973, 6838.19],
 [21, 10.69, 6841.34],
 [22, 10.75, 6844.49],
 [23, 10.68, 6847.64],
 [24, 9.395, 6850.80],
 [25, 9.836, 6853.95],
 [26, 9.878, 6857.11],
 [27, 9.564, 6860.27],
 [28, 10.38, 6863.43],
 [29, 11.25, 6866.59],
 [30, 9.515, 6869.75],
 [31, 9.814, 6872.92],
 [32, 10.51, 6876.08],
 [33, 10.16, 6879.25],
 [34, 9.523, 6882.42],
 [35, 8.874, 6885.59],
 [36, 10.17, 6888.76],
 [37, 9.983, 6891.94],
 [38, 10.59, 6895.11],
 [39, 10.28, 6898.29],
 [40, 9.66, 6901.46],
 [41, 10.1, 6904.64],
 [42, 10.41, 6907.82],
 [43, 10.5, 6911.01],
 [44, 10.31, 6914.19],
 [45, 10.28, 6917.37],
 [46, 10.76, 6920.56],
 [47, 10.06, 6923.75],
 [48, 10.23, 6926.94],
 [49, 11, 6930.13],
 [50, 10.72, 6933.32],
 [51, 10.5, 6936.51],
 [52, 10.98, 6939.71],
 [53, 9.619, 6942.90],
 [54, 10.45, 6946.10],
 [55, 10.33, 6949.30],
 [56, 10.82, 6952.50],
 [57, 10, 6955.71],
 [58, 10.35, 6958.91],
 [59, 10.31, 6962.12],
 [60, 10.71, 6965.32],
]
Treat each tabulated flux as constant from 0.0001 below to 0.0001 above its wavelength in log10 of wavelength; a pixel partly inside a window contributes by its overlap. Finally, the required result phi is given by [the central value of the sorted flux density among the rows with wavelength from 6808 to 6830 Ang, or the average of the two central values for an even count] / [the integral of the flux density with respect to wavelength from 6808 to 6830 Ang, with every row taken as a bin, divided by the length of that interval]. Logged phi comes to 1.03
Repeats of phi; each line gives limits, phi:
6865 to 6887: 0.99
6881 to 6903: 1.01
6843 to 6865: 0.98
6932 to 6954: 1.00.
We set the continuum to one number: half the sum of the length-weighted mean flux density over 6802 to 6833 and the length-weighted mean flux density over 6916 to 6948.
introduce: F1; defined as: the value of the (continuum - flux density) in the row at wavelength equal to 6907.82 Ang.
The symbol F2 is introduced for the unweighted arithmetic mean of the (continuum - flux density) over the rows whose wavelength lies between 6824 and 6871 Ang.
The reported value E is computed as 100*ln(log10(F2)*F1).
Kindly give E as -156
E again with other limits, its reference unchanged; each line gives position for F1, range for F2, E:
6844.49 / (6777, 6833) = 12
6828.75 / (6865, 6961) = -23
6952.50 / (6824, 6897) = -80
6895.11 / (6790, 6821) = -124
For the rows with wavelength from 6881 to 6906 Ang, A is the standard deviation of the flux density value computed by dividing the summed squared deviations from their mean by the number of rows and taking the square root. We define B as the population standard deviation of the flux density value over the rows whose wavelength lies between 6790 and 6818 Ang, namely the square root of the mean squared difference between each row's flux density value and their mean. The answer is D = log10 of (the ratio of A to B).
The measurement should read -0.04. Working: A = 0.499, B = 0.55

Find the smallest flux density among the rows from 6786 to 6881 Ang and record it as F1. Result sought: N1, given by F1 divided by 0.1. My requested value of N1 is 93.0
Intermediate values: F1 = 9.303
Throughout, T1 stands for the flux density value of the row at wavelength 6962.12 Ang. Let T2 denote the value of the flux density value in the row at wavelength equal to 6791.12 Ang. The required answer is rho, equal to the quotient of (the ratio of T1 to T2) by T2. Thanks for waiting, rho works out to 0.085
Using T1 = 10.31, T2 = 11.02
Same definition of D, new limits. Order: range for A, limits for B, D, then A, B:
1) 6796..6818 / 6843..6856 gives -0.02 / 0.550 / 0.57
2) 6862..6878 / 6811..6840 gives 0.02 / 0.601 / 0.57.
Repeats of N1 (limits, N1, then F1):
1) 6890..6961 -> 96.2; 9.619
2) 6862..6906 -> 88.7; 8.874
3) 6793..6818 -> 93.0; 9.303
